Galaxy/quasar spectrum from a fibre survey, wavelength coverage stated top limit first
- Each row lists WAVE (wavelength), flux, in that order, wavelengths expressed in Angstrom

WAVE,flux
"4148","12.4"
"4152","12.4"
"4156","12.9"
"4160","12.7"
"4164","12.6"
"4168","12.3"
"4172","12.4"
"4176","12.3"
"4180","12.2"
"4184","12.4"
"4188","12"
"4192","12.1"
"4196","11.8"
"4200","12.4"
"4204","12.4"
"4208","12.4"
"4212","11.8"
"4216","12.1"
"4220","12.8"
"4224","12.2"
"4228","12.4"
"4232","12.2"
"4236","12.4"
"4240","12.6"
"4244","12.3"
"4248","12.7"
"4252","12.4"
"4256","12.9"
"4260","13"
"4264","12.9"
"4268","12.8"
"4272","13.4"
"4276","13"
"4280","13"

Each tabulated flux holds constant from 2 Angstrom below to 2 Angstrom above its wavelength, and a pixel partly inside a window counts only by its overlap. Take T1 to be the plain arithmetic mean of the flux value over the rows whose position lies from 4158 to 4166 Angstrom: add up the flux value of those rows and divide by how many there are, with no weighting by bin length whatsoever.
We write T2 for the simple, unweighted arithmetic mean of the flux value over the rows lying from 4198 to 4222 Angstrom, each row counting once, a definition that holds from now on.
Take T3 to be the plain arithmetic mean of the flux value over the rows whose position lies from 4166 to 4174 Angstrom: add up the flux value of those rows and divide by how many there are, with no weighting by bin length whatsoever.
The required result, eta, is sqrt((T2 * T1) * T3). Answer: 43.9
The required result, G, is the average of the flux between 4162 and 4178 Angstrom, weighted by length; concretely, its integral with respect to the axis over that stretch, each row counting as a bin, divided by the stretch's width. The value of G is 12.4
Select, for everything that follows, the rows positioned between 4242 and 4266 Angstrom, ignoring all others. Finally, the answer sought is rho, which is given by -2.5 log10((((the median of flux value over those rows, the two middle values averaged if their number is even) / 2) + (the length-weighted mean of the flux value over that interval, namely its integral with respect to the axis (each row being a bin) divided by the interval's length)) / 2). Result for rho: -2.45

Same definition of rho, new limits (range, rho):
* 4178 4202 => -2.40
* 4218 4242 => -2.42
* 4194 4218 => -2.40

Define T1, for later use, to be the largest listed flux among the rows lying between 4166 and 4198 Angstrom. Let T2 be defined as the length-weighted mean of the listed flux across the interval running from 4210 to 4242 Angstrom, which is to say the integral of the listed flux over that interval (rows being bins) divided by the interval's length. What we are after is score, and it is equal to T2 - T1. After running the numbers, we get -0.1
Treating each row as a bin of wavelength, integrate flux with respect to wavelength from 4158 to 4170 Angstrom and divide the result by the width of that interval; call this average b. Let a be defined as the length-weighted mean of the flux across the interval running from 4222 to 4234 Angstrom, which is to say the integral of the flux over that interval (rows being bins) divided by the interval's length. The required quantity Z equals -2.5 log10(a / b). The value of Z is 0.02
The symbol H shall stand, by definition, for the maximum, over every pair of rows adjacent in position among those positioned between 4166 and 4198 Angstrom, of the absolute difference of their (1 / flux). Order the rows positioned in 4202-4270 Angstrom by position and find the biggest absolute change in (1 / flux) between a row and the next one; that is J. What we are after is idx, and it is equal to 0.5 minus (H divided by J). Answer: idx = -0.1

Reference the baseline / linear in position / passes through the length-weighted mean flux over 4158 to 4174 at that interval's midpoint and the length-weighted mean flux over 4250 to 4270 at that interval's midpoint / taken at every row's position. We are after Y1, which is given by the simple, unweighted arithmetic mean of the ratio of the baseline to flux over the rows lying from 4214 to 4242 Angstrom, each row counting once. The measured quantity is 1.03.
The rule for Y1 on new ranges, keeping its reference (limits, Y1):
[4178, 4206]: 1.03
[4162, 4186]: 1.01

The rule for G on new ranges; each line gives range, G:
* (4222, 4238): 12.3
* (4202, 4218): 12.2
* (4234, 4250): 12.5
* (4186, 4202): 12.1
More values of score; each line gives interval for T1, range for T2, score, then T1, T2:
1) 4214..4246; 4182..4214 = -0.6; 12.8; 12.2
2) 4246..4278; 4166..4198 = -1.2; 13.4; 12.2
